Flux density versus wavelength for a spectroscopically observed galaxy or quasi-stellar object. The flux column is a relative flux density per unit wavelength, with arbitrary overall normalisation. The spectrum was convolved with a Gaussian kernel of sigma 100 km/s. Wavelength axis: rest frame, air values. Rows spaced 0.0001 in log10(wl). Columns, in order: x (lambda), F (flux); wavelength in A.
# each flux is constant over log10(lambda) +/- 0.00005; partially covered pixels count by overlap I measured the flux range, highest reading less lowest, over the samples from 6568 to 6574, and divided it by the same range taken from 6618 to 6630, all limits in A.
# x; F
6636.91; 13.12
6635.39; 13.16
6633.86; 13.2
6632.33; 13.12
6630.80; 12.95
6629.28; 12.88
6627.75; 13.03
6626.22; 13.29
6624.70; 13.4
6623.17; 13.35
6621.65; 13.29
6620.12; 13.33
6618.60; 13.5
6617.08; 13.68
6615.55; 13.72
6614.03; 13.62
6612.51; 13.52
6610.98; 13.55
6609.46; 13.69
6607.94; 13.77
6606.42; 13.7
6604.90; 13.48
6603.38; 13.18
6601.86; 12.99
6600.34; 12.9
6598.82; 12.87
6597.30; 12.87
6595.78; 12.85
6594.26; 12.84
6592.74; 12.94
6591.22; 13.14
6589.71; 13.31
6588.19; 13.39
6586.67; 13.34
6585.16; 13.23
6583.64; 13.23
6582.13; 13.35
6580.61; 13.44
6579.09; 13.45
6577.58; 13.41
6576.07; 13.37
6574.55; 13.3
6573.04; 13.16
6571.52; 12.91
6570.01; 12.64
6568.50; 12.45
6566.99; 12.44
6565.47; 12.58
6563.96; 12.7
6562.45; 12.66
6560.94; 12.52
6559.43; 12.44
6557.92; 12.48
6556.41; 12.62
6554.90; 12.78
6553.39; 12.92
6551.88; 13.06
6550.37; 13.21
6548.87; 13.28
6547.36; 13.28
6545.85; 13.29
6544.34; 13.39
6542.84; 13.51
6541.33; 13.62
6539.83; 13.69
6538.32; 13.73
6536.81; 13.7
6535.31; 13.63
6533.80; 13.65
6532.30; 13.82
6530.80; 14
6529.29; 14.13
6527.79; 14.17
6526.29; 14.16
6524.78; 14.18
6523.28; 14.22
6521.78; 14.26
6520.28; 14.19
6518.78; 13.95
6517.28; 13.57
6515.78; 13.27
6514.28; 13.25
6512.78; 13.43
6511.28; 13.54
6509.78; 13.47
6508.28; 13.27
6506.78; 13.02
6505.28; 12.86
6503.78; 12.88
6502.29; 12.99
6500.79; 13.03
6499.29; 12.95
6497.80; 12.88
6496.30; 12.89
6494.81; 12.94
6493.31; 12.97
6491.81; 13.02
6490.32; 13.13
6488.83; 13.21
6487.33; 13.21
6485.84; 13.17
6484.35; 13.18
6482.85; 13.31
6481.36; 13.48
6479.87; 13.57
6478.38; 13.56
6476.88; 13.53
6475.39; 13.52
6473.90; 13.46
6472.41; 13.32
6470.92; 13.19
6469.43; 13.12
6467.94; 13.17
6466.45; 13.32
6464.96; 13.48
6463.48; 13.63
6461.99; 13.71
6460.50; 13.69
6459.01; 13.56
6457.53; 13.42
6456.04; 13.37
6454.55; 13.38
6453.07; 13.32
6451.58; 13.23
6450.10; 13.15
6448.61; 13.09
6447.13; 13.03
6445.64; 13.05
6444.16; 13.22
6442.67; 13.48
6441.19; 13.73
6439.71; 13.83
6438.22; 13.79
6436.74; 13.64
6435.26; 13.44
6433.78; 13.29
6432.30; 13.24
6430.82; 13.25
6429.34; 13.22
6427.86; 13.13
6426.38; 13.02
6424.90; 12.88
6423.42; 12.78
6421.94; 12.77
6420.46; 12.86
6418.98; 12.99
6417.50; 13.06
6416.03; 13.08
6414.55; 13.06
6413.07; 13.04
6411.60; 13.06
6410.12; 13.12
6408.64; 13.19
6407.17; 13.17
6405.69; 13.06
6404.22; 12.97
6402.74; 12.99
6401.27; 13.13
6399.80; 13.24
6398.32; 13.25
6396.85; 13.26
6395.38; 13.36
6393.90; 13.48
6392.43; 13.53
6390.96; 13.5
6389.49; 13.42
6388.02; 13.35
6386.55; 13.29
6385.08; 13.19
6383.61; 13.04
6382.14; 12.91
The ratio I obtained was 1.1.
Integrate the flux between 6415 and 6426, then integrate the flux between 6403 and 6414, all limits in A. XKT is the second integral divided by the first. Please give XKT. 1.01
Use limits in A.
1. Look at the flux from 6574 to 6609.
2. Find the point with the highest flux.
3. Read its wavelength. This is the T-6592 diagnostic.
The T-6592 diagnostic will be 6607.94 A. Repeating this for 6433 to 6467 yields 6439.71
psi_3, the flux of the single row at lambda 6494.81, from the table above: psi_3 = 12.94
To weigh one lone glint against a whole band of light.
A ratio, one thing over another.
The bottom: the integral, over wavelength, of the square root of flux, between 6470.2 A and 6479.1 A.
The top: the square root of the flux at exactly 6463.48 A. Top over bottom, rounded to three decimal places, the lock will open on 0.113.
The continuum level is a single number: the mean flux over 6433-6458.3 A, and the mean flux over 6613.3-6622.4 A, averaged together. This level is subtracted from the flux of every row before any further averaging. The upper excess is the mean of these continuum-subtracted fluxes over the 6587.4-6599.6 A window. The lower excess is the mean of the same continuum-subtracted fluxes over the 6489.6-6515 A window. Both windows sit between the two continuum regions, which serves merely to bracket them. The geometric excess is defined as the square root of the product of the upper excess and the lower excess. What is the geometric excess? 0.393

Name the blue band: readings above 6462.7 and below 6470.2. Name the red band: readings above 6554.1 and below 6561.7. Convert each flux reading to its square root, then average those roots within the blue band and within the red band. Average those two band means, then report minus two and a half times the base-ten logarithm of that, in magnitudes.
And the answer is -1.39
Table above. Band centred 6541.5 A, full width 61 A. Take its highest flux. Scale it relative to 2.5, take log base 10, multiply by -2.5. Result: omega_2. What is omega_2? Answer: -1.89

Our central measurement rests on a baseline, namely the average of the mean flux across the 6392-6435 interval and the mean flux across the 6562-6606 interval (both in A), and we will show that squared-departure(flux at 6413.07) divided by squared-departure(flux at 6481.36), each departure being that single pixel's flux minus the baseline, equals 0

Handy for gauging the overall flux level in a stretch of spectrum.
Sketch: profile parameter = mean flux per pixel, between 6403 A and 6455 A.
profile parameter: 13.2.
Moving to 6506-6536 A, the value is 13.8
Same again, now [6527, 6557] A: 13.5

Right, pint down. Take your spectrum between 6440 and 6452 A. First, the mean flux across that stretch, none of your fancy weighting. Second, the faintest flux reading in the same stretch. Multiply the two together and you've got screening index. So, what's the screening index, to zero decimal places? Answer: 173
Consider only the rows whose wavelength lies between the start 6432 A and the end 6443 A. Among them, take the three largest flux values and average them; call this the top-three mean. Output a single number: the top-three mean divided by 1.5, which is 9.19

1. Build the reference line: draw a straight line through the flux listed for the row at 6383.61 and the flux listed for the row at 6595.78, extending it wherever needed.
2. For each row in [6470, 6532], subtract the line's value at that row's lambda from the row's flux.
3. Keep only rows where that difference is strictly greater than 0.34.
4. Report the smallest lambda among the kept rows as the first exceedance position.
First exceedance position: 6472.41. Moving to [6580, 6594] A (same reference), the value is 6580.61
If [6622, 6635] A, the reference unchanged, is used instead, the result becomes 6623.17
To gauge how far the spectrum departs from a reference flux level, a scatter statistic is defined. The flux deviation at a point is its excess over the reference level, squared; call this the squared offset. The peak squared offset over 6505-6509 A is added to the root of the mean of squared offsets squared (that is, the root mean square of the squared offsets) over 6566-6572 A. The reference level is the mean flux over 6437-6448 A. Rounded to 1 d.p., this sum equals 1.1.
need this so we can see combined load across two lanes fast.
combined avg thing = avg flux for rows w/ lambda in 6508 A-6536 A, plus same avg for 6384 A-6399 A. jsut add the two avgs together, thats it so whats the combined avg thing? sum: 27.2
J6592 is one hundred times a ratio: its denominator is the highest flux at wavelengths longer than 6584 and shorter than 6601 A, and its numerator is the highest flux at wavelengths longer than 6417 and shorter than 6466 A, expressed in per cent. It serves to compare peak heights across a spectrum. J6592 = 103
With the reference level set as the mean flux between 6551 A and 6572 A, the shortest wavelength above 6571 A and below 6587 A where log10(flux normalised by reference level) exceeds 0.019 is 6574.55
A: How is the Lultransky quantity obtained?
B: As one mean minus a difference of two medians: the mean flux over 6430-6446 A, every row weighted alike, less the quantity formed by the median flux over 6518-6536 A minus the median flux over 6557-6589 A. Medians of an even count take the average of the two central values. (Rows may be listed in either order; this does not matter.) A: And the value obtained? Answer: 12.5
